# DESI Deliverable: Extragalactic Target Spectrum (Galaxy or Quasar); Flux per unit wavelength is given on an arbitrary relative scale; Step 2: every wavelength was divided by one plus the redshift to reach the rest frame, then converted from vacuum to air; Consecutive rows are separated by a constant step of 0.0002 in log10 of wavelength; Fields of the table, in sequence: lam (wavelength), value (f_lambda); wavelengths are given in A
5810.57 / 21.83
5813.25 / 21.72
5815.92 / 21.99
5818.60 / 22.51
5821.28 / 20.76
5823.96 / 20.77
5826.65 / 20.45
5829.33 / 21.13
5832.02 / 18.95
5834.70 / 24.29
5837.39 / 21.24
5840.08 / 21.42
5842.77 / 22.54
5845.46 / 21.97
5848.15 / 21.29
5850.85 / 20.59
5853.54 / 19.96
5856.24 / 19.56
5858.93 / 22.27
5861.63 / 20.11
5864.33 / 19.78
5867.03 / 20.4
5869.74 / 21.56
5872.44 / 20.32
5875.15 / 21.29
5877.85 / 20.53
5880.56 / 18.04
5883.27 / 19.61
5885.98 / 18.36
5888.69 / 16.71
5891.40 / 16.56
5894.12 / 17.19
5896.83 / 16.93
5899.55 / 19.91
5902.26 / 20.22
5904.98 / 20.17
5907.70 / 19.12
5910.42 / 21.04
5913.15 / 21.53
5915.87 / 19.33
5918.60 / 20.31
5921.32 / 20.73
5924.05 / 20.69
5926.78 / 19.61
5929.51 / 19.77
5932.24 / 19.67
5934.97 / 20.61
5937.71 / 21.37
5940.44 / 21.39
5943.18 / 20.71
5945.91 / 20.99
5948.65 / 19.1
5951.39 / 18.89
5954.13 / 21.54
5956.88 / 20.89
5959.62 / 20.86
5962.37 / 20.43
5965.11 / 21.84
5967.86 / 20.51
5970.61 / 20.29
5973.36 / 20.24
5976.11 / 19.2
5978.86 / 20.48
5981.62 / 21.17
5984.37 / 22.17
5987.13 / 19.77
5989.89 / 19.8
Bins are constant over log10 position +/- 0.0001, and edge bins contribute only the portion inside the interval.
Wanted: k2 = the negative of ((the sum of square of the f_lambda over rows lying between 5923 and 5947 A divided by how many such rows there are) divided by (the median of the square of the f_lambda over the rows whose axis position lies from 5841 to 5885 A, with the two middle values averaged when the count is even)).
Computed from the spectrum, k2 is -1.01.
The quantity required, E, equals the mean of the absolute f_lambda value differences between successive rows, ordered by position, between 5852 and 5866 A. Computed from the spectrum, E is 1.4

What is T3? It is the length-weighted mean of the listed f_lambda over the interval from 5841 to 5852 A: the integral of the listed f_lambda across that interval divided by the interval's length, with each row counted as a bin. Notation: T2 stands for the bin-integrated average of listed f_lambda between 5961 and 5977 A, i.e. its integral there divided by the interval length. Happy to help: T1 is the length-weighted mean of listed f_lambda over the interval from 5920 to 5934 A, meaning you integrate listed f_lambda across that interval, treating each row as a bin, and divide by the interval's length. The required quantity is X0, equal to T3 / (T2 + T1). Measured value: 0.533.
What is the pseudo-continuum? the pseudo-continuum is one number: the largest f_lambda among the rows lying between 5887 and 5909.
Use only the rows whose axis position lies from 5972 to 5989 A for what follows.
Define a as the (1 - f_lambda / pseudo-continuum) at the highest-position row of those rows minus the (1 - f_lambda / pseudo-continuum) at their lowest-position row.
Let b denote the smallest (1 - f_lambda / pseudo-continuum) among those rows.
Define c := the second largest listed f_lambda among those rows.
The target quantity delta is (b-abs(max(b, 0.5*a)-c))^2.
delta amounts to 452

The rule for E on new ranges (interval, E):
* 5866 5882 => 1.3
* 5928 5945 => 0.5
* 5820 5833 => 0.8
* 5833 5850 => 1.1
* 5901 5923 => 1.0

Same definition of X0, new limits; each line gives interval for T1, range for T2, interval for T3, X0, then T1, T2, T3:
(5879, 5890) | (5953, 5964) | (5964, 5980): 0.521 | 18.2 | 20.9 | 20.4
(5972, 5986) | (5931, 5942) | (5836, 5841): 0.515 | 20.6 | 20.8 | 21.3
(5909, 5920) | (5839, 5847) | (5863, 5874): 0.482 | 20.5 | 22.0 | 20.5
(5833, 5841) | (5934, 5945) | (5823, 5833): 0.470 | 22.2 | 21.0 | 20.3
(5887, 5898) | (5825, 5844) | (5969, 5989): 0.534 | 16.9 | 21.4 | 20.5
